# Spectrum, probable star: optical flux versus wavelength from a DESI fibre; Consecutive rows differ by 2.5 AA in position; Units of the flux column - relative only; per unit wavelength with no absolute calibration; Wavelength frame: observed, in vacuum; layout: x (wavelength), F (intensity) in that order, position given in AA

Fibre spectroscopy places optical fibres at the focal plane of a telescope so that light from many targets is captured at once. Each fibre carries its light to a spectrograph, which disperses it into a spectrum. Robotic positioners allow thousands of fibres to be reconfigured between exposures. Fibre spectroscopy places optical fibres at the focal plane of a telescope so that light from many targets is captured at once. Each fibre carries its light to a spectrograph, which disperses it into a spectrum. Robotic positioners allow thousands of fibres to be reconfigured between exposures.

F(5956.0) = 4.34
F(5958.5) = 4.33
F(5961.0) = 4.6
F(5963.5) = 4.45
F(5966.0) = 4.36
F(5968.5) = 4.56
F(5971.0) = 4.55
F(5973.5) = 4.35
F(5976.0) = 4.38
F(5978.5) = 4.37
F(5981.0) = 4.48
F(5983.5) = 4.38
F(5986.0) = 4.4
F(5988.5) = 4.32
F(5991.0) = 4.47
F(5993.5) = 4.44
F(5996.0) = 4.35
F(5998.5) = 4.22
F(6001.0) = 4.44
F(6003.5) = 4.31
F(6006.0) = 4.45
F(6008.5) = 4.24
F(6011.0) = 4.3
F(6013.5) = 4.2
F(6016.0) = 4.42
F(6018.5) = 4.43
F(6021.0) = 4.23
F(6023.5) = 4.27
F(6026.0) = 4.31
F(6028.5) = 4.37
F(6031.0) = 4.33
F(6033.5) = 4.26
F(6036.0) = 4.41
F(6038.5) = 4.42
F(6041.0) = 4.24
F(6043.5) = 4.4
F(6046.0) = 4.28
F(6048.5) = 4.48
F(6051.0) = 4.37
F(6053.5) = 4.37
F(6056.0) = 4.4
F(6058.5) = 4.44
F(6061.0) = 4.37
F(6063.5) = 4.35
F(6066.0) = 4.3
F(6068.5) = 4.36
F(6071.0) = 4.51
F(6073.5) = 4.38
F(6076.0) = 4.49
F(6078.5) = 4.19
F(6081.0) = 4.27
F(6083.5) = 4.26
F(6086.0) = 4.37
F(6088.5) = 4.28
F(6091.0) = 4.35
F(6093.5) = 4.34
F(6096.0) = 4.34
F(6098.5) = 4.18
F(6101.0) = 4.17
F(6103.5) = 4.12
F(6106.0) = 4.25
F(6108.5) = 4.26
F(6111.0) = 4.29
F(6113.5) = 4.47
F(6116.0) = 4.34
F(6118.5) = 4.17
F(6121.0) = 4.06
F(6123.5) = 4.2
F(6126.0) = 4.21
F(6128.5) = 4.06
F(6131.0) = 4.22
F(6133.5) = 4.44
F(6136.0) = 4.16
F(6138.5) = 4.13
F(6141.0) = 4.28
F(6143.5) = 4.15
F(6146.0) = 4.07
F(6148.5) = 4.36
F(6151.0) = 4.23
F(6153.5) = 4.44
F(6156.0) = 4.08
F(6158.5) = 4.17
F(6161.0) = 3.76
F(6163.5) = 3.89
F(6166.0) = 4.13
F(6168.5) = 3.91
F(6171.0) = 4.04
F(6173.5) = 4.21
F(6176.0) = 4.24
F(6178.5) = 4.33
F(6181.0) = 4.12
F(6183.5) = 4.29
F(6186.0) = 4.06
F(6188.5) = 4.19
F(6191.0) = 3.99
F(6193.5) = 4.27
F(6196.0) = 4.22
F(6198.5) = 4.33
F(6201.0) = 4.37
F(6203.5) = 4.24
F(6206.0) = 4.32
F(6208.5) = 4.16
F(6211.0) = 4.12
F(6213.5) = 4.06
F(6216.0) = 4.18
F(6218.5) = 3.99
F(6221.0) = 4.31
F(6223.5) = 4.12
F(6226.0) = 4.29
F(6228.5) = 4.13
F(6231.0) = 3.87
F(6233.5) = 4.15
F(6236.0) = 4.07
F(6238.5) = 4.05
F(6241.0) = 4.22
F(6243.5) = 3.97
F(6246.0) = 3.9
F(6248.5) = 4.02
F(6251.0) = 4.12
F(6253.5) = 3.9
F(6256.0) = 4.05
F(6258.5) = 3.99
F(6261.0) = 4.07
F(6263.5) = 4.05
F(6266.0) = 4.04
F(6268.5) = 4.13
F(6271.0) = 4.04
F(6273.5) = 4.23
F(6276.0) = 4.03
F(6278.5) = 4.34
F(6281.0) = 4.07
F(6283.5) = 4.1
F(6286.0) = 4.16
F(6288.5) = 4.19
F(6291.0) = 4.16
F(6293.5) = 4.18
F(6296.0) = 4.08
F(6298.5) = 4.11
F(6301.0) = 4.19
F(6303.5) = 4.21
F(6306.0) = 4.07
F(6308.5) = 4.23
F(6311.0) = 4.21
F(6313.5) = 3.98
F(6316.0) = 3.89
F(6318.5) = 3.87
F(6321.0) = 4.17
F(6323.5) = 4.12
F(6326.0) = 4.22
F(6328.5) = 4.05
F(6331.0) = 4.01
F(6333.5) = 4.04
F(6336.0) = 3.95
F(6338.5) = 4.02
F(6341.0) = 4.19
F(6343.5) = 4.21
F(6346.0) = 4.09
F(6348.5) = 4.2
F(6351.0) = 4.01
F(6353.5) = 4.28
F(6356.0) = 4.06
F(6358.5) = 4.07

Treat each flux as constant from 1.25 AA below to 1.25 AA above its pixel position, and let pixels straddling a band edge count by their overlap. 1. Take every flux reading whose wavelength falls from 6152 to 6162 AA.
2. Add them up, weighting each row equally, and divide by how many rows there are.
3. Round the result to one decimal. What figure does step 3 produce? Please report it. 4.1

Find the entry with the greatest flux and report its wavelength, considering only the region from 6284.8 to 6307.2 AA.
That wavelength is 6303.5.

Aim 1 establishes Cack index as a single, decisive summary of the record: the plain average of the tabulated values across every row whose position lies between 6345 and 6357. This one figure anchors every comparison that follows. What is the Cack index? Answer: 4.1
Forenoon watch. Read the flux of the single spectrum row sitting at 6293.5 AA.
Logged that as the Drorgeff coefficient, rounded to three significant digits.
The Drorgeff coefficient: 4.18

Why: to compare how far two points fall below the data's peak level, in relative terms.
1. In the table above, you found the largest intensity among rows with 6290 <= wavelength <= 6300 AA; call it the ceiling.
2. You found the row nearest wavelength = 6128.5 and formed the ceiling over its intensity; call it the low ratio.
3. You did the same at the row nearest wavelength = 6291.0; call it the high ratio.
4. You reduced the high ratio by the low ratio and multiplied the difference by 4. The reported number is -0.10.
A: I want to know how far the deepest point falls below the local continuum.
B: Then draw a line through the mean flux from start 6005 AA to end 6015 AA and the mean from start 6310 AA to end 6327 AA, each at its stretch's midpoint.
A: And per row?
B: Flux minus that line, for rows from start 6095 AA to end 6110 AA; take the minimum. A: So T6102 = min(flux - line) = -0.11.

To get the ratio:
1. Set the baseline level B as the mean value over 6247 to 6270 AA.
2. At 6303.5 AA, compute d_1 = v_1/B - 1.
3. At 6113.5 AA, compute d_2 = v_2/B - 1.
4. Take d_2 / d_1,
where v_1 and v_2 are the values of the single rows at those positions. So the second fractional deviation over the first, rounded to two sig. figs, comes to 2.5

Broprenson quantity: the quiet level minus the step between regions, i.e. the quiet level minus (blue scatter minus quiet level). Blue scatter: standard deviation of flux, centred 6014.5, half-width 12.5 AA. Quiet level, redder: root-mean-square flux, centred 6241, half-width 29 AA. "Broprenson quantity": 8.06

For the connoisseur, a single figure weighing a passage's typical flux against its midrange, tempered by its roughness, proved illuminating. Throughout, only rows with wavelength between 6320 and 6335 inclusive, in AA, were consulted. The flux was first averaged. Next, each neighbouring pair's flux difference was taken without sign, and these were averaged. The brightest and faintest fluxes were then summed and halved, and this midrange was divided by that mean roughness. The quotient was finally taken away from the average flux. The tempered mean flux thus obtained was -49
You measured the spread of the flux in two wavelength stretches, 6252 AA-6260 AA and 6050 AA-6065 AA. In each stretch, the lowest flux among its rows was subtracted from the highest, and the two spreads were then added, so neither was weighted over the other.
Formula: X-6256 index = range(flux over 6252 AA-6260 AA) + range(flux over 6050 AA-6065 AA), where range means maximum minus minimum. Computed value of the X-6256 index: 0.2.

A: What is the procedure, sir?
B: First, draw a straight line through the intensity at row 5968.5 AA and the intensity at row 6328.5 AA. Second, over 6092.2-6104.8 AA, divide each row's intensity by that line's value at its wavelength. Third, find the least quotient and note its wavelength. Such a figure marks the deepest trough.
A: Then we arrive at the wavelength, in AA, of 6103.5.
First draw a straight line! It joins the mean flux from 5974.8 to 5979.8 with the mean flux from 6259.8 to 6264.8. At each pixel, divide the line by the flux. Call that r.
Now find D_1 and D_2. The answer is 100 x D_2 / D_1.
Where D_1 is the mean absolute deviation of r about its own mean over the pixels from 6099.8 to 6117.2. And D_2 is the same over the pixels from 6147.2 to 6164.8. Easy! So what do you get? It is 235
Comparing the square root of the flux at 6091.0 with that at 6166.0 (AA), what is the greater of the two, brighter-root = 2.09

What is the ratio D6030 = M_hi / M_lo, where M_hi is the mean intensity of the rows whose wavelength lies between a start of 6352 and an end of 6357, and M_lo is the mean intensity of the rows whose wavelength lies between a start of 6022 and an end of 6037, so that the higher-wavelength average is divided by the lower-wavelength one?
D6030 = 0.964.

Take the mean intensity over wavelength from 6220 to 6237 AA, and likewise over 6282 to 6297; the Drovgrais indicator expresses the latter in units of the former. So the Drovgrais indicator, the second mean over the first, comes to 1.00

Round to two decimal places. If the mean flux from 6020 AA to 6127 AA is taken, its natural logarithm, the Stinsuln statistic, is 1.46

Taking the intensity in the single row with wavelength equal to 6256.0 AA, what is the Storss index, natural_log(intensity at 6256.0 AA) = 1.40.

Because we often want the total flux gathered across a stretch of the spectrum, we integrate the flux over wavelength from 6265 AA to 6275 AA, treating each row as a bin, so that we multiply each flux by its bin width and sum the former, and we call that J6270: 41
